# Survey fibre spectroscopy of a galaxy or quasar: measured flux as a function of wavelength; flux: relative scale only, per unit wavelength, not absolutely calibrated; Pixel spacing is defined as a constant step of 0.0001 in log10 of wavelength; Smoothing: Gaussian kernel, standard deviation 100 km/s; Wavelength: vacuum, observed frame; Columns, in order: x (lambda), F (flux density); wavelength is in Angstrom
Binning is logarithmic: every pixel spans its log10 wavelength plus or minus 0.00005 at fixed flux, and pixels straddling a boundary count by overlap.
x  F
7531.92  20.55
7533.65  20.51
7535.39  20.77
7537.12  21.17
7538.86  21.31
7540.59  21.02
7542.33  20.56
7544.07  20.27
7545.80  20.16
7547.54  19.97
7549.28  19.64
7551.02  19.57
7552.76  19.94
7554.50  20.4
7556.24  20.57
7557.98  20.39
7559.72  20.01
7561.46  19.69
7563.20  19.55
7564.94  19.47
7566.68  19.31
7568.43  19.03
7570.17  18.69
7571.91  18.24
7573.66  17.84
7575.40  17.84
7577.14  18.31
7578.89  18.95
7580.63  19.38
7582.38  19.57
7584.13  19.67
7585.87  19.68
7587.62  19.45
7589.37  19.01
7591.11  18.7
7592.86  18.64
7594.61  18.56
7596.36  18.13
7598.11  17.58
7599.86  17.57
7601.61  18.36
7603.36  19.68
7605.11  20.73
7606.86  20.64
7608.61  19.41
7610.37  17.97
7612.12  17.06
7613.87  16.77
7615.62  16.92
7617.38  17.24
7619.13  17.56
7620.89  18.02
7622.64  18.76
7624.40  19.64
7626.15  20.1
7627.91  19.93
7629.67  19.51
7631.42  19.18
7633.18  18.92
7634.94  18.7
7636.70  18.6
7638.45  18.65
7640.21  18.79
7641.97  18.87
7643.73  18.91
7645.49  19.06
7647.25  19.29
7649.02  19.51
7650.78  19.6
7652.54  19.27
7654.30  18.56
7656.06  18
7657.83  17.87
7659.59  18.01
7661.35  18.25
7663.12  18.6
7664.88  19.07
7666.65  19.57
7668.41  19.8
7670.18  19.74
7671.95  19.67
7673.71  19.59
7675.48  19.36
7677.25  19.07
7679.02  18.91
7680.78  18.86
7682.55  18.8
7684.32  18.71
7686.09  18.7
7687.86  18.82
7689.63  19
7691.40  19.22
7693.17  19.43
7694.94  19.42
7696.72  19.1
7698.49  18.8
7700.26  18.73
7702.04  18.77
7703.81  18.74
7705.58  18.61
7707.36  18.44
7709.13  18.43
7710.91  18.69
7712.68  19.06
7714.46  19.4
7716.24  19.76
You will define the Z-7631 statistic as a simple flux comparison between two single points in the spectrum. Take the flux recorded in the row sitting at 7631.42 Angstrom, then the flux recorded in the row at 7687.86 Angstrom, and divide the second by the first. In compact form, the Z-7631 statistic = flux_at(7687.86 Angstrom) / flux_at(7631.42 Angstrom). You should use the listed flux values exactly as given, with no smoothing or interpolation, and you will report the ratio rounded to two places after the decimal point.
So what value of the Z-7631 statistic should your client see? 0.98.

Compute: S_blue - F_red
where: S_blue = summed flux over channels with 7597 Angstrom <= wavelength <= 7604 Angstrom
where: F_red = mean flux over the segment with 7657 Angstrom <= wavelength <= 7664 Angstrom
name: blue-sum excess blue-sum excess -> 55.0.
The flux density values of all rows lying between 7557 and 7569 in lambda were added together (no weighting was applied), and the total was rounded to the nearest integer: 137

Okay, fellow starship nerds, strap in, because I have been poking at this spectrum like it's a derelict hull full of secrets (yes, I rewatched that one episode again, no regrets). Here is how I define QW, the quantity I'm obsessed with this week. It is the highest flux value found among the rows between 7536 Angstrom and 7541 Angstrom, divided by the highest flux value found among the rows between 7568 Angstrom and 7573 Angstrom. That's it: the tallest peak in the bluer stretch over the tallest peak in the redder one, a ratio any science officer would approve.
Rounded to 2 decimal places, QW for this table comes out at 1.12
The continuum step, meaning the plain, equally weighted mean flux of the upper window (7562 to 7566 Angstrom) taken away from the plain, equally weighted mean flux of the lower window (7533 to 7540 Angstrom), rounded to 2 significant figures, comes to 1.4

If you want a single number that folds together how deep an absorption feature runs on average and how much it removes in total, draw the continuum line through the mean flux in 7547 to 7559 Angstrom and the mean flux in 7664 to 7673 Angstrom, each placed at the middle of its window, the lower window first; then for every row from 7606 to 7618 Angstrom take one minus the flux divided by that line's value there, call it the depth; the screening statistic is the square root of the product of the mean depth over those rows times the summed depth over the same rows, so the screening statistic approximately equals 0.24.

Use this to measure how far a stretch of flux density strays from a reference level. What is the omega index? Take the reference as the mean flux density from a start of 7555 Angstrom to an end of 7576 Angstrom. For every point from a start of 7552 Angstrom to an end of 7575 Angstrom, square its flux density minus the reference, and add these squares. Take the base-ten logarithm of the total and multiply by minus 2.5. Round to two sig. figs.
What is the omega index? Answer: -2.4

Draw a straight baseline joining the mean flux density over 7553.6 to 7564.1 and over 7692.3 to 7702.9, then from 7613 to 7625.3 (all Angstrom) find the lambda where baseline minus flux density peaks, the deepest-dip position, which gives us 7613.87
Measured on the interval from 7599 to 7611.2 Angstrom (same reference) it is 7599.86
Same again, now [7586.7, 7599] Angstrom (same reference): 7598.11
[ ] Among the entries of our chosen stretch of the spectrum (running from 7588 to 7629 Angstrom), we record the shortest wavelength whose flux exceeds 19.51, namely 7603.36 Angstrom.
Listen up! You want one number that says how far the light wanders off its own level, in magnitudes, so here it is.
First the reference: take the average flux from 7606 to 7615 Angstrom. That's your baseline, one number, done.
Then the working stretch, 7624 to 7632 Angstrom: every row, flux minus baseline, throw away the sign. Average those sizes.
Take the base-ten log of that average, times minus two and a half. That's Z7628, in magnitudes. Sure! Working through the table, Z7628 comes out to -0.3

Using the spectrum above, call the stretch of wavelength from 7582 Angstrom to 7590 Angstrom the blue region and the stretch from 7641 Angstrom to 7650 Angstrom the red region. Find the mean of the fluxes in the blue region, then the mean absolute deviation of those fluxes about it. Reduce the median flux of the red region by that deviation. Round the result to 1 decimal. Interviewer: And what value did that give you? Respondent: 18.9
